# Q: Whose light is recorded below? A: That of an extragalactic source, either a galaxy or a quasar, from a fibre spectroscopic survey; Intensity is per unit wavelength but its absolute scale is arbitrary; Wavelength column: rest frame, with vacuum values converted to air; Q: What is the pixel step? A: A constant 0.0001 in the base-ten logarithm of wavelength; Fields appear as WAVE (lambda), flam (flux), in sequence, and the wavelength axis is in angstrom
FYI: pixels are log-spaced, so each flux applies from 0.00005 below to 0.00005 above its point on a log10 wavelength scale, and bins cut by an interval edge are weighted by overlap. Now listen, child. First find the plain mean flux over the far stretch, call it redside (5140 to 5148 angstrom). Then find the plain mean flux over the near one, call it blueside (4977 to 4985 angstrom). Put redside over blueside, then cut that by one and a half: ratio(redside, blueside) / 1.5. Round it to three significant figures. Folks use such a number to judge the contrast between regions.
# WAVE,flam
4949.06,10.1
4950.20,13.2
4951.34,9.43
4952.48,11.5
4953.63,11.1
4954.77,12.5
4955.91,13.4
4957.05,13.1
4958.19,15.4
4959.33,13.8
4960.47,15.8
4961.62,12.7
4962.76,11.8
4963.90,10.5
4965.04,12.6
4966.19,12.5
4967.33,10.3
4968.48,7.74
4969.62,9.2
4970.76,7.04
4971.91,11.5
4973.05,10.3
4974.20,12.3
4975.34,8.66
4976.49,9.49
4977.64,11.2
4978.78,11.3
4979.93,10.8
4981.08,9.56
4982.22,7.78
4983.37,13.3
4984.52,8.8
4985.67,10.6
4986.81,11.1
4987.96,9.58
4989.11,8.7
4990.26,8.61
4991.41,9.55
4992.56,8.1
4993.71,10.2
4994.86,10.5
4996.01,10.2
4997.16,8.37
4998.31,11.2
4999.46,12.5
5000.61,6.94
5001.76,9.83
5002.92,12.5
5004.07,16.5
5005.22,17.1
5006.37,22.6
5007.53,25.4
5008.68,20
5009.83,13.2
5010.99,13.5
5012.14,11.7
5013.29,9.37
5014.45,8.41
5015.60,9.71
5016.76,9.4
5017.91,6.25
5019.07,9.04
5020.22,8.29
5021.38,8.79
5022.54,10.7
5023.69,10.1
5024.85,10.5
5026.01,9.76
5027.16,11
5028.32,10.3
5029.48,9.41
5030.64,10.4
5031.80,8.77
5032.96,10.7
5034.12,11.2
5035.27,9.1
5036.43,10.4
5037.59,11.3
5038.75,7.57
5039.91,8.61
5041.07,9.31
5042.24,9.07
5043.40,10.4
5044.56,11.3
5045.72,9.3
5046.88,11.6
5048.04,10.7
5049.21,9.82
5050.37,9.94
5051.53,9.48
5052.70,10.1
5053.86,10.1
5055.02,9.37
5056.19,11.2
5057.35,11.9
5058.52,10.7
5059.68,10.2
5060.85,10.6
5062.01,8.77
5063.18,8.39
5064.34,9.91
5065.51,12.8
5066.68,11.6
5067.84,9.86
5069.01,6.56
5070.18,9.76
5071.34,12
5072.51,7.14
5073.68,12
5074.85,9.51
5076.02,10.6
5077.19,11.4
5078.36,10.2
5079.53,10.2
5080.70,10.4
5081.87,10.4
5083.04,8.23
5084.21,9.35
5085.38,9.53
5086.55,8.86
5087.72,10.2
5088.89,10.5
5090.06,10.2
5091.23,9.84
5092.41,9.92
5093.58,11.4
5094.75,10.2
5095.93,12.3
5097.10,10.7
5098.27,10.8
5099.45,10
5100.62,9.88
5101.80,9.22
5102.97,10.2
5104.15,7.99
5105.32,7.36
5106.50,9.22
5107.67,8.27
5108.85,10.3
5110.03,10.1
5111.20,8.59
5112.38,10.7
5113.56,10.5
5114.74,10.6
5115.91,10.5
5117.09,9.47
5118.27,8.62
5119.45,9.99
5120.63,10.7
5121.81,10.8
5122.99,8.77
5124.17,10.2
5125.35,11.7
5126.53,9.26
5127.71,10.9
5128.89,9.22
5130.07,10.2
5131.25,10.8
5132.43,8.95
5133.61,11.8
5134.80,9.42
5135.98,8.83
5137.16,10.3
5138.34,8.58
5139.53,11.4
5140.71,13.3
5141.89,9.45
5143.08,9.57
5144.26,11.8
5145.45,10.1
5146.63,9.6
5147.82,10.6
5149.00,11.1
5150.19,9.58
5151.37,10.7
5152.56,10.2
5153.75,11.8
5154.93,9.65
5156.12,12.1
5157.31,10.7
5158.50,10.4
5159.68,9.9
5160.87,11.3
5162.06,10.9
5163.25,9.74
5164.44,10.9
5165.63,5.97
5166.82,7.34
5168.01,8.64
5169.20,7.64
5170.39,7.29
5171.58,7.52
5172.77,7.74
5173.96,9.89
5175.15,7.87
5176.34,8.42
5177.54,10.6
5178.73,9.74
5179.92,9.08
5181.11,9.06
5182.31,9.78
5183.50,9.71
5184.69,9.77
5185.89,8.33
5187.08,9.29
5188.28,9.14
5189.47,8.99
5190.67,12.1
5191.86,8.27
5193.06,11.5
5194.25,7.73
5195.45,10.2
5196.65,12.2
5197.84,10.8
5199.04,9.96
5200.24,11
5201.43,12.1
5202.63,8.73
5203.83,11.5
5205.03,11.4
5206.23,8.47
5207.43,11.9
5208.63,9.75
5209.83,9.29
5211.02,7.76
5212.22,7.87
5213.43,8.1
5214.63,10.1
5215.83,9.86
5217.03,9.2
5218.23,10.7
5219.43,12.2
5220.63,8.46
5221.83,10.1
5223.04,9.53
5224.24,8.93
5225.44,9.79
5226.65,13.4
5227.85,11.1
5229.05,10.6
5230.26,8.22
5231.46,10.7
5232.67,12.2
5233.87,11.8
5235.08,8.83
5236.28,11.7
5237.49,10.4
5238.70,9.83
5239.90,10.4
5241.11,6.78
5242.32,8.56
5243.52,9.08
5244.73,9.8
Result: 0.682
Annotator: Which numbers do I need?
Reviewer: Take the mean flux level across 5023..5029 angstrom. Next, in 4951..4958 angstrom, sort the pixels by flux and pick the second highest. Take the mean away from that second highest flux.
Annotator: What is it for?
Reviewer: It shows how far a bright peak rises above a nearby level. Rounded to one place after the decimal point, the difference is 2.8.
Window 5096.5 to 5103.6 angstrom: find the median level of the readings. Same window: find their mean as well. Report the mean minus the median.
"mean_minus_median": 0.03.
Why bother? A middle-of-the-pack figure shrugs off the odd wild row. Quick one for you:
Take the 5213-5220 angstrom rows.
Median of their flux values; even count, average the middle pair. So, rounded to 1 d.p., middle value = 10.0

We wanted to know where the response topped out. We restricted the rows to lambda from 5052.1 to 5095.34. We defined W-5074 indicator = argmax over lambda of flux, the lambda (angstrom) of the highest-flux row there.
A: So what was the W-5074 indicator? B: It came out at 5065.51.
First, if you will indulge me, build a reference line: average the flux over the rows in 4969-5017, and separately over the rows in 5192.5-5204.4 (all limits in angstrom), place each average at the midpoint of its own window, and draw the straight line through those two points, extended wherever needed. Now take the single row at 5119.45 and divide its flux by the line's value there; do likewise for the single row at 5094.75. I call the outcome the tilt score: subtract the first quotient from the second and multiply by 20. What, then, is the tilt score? 0.2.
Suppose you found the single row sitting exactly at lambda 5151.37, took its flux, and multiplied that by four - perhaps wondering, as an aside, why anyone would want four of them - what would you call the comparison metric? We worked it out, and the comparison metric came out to 43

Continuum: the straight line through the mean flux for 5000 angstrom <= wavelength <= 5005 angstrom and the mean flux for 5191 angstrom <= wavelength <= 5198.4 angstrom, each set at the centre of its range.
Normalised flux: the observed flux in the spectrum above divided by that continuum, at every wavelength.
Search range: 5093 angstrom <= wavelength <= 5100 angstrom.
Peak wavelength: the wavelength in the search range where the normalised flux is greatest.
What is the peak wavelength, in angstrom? 5095.93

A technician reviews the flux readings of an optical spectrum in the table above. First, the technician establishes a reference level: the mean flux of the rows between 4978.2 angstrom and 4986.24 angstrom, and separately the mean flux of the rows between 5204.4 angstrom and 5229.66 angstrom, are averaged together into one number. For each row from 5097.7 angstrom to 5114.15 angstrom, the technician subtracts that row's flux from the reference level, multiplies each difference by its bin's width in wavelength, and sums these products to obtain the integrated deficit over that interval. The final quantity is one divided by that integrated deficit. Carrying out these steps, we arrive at 0.10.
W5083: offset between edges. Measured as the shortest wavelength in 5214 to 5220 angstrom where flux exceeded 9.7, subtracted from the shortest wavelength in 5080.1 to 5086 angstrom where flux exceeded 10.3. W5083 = -133.9 angstrom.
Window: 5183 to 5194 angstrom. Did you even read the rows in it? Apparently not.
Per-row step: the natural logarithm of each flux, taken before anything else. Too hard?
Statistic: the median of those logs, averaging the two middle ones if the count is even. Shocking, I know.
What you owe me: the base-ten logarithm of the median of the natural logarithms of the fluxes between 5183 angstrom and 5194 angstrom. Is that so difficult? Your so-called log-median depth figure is 0.348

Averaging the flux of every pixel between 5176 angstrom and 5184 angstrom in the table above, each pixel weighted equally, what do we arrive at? 9.5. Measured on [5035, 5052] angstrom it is 9.9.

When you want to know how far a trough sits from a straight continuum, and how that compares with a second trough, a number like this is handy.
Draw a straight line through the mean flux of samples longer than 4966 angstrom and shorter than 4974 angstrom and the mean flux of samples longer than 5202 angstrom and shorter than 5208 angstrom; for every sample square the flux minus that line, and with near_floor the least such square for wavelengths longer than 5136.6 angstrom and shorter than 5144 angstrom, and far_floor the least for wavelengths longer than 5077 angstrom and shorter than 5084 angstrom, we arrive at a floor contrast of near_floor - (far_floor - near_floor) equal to 0.00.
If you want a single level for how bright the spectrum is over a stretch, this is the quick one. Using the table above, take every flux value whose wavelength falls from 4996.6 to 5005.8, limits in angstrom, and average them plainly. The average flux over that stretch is 11.9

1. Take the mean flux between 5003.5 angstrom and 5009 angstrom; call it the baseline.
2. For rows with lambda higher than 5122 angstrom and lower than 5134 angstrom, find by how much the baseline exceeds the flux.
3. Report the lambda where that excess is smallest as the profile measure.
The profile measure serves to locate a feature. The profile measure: 5133.61 angstrom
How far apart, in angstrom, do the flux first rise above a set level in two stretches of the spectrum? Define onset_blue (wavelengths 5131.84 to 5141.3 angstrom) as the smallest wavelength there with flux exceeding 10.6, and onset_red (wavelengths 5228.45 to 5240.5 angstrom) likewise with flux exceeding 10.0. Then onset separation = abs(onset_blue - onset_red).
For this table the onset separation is 95.4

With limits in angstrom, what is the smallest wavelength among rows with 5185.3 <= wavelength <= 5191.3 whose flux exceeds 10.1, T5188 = 5190.67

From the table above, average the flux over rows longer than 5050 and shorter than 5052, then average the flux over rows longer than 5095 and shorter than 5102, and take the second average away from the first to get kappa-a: -0.8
